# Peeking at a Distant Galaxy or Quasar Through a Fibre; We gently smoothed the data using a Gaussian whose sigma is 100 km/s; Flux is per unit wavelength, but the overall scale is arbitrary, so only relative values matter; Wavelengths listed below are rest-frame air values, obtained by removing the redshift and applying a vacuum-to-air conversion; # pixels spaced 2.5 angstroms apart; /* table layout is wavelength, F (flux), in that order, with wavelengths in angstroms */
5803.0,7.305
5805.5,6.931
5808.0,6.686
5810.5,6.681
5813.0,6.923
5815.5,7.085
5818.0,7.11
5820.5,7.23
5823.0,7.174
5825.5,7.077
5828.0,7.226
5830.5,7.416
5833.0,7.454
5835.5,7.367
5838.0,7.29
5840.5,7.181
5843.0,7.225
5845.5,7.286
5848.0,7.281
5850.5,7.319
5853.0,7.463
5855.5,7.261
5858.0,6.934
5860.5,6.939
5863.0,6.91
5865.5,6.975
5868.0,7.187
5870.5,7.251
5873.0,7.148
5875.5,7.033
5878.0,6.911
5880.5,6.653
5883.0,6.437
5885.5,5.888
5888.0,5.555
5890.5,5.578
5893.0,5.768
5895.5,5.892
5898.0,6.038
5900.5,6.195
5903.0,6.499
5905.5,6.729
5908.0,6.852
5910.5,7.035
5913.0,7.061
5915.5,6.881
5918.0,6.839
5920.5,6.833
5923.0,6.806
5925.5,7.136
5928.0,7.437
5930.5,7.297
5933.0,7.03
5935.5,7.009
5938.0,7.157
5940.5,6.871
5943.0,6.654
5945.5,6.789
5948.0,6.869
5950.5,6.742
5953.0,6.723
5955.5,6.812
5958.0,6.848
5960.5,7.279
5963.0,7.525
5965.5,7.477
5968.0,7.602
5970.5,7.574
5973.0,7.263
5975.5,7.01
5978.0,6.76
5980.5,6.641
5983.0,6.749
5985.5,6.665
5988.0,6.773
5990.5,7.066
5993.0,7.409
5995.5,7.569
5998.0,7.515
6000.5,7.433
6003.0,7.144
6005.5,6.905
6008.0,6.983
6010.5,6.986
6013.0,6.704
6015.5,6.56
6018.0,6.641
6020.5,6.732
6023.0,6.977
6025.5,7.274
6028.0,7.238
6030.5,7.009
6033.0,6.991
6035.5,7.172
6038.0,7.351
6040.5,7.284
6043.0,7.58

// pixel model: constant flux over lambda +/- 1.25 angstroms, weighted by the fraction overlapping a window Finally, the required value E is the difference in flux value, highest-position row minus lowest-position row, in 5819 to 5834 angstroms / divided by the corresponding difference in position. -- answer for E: 0.018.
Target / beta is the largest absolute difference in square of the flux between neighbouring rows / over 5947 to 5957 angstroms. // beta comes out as 1.7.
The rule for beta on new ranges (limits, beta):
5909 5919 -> 2.5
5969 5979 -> 4.6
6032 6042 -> 2.6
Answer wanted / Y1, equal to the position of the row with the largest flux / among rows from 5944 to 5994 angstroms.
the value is 5968.0 angstroms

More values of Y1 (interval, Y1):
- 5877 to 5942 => 5928.0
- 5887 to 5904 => 5903.0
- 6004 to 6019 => 6010.5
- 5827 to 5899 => 5853.0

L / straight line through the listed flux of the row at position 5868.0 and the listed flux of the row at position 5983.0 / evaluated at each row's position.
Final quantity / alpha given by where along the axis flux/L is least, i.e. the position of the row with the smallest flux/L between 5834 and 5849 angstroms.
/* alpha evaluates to 5840.5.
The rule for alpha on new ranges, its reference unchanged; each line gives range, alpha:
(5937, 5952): 5943.0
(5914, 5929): 5923.0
